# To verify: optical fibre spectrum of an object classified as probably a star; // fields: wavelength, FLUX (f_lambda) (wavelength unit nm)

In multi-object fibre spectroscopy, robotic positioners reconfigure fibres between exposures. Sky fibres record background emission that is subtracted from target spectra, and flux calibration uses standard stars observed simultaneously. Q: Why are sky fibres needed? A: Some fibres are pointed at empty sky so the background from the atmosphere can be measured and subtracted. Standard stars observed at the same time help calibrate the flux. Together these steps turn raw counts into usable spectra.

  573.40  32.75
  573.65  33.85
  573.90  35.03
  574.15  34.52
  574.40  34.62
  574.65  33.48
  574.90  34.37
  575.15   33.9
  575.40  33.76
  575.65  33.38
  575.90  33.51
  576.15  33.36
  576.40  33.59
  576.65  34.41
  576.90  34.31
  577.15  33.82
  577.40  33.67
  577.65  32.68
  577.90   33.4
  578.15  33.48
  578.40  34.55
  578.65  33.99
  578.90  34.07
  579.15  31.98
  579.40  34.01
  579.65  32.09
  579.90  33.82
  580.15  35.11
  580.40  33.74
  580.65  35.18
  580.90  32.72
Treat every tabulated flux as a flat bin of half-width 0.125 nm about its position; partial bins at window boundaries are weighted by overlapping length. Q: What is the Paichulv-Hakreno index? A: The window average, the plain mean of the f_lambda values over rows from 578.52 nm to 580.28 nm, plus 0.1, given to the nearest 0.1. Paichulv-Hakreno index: 33.7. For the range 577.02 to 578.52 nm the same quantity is 33.7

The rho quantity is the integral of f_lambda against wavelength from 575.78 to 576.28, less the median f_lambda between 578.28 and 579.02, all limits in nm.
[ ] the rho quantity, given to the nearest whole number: -17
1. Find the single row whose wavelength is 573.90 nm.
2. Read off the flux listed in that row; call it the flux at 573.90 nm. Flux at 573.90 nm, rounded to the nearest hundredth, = 35.03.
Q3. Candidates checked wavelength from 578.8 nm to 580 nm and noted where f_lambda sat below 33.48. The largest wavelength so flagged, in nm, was 579.65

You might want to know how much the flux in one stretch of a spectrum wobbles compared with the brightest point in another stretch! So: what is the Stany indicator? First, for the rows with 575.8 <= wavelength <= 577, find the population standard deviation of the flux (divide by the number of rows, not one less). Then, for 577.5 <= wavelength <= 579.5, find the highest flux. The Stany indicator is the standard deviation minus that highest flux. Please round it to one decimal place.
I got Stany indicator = -34.1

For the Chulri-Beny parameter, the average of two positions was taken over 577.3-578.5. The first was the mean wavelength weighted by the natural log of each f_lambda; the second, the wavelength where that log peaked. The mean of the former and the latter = 578.15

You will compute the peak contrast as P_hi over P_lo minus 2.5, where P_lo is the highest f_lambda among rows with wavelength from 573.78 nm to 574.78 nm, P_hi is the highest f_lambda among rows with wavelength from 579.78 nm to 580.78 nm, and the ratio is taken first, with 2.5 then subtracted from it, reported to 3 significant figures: -1.50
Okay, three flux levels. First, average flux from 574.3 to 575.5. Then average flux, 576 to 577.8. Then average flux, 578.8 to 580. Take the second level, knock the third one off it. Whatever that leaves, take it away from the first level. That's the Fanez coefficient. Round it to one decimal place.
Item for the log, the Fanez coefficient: 33.5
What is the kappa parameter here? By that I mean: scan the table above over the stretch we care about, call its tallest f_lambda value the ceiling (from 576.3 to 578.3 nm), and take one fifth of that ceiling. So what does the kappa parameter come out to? 6.88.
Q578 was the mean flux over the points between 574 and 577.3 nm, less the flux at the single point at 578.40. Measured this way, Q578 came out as -0.6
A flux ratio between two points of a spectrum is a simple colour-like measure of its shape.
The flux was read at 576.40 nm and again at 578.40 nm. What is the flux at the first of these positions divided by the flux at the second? 0.97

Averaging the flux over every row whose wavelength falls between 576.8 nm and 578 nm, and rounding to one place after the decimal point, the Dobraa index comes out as 33.6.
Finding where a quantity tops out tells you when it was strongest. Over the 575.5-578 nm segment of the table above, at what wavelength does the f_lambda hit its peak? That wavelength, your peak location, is 576.65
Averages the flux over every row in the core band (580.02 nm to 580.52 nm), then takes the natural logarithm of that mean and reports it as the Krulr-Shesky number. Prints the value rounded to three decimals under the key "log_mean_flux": 3.539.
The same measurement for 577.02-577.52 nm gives 3.519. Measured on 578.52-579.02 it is 3.527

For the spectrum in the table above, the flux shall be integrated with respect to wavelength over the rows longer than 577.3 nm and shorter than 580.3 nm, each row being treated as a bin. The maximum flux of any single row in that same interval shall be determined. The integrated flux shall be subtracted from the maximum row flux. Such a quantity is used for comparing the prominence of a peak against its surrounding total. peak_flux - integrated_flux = -66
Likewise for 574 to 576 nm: -33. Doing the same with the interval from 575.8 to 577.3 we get -16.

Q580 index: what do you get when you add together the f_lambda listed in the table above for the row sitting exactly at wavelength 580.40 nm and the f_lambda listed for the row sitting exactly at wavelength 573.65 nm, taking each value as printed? 67.6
